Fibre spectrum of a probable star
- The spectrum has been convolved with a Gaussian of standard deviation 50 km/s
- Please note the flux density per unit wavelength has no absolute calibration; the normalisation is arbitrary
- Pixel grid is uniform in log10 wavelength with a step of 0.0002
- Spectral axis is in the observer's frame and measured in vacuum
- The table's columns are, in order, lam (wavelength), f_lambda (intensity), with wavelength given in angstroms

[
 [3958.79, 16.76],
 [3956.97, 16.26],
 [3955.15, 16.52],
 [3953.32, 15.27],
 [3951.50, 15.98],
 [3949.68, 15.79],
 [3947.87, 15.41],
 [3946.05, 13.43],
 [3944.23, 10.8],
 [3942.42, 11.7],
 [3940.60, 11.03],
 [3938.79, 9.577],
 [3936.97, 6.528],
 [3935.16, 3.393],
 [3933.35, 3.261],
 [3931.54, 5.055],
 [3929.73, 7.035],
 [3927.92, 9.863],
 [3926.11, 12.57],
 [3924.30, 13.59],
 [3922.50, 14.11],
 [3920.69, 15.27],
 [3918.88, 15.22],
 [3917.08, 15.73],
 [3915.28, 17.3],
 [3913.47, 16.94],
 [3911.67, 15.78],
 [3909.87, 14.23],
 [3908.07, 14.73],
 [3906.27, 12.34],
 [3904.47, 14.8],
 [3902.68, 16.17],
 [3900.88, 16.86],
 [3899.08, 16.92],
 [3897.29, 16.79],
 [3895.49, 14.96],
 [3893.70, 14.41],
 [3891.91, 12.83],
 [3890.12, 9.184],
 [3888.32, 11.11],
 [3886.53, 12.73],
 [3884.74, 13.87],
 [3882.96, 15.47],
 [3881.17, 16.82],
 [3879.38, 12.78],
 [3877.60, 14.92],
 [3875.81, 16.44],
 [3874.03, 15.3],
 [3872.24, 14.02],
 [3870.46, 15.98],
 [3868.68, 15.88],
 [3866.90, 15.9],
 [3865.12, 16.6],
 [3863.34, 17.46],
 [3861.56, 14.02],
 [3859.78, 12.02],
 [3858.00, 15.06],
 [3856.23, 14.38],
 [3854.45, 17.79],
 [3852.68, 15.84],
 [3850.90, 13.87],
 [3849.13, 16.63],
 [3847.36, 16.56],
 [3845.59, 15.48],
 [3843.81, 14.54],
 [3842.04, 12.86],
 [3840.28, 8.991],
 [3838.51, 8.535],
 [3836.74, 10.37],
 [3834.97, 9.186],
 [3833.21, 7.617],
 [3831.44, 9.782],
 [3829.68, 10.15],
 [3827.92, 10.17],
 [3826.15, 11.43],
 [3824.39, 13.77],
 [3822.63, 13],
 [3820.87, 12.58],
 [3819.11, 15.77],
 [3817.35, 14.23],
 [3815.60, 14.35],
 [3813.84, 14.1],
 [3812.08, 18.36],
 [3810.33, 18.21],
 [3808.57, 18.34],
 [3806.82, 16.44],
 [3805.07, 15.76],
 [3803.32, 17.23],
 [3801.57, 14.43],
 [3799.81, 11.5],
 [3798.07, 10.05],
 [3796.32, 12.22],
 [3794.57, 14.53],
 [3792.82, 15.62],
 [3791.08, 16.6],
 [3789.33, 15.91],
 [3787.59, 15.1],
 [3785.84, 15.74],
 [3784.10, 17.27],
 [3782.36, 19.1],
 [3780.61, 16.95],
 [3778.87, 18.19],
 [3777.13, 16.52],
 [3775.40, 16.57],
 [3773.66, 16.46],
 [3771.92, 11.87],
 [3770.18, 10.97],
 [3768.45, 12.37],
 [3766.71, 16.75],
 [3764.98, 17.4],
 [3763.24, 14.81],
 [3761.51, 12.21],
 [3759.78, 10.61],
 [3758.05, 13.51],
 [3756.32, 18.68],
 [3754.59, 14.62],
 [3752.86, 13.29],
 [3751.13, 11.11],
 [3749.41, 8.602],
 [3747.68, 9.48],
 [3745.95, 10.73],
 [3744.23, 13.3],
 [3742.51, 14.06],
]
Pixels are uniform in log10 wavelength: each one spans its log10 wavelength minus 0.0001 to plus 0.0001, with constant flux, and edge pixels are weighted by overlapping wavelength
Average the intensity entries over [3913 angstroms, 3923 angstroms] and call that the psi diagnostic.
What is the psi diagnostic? 15.8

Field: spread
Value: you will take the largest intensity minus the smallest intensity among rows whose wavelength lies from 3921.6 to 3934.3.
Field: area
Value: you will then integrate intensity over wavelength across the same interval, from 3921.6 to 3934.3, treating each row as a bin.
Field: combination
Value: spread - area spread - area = -108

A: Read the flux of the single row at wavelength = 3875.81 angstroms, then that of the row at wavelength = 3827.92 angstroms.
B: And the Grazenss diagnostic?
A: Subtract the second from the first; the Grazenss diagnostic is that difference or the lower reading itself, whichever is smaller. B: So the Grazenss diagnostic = 6.3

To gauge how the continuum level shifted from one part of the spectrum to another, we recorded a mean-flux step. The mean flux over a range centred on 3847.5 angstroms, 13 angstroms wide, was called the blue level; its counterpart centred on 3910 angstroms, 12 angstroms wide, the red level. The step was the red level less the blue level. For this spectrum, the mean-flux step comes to 0.0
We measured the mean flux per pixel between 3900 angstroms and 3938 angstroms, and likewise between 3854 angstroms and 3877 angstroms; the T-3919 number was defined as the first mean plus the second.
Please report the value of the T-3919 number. 28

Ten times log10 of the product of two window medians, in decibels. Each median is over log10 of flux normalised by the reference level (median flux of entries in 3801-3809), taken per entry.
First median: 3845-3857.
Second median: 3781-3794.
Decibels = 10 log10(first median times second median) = -36.4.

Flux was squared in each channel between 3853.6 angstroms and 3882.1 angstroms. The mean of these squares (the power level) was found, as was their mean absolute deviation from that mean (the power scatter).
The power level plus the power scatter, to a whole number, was 276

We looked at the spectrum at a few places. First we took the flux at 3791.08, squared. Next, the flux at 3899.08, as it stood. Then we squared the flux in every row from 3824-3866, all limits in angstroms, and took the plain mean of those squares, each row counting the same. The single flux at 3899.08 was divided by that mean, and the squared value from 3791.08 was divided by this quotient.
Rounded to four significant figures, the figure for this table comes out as 2923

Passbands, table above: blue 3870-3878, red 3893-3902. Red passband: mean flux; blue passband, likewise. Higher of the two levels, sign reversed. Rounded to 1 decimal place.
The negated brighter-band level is -16.0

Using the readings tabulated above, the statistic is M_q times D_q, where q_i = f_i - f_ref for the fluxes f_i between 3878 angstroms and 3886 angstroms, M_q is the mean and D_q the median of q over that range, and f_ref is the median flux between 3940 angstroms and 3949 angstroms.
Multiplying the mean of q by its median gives 9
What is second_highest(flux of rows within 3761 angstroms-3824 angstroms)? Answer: 18.36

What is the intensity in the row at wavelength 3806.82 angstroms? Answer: 16.44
